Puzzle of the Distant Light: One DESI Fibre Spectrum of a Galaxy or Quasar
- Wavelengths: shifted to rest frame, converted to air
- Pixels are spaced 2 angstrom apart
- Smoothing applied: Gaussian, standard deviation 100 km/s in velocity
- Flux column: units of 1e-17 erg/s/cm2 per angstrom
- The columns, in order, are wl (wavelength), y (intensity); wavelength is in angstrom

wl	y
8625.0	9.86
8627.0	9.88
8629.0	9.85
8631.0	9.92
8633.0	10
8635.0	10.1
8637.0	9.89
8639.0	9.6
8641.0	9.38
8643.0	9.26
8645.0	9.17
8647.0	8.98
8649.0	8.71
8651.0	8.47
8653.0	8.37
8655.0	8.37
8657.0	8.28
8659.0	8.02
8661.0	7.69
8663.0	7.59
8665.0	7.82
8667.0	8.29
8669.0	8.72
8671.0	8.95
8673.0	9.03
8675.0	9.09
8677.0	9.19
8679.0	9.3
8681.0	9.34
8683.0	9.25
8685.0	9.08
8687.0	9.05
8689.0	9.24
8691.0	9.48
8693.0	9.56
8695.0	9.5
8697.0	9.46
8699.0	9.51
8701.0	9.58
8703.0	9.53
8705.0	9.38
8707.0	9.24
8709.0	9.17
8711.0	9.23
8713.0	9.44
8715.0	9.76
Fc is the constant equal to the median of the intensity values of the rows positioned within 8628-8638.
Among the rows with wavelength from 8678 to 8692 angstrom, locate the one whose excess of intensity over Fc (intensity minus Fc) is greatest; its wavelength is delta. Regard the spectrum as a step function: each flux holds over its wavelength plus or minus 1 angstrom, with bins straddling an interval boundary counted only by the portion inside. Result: 8691.0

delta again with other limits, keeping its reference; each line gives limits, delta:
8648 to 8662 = 8649.0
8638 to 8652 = 8639.0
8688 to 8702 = 8701.0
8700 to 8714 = 8701.0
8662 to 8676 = 8675.0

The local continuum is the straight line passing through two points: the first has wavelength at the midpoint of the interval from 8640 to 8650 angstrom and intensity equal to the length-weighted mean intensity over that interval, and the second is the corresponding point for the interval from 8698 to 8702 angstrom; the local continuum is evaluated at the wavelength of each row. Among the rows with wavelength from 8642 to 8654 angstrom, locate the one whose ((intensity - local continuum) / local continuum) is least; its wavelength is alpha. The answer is 8653.0 angstrom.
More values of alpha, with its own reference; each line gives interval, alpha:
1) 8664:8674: 8665.0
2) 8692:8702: 8697.0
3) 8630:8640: 8639.0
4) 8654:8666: 8663.0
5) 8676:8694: 8687.0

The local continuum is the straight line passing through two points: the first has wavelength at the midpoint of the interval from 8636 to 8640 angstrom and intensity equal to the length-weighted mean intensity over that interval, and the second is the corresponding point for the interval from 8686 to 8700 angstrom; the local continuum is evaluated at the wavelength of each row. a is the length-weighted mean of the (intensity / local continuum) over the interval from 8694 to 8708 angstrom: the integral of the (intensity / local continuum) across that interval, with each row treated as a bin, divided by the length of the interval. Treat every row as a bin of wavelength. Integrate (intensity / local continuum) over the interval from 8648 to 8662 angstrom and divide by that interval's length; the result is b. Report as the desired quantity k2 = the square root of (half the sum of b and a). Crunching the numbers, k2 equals 0.97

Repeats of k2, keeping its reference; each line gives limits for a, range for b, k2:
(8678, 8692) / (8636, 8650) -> 0.98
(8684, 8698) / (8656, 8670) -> 0.96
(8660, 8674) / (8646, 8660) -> 0.93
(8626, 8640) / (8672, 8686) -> 0.99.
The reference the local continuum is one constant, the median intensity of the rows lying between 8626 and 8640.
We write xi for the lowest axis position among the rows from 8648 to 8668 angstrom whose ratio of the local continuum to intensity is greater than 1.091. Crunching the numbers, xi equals 8649.0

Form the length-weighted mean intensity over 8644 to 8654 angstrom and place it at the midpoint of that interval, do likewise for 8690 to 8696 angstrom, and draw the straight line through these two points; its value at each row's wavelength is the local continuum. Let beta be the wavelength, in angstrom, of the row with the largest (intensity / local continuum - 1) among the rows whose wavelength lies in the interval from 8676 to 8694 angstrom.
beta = 8693.0 angstrom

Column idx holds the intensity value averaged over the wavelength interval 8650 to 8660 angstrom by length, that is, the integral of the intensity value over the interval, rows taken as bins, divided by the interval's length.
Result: 8.3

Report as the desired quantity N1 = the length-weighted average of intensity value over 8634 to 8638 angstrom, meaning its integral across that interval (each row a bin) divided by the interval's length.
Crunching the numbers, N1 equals 10.0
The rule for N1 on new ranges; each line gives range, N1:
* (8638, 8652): 9.1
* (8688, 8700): 9.5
